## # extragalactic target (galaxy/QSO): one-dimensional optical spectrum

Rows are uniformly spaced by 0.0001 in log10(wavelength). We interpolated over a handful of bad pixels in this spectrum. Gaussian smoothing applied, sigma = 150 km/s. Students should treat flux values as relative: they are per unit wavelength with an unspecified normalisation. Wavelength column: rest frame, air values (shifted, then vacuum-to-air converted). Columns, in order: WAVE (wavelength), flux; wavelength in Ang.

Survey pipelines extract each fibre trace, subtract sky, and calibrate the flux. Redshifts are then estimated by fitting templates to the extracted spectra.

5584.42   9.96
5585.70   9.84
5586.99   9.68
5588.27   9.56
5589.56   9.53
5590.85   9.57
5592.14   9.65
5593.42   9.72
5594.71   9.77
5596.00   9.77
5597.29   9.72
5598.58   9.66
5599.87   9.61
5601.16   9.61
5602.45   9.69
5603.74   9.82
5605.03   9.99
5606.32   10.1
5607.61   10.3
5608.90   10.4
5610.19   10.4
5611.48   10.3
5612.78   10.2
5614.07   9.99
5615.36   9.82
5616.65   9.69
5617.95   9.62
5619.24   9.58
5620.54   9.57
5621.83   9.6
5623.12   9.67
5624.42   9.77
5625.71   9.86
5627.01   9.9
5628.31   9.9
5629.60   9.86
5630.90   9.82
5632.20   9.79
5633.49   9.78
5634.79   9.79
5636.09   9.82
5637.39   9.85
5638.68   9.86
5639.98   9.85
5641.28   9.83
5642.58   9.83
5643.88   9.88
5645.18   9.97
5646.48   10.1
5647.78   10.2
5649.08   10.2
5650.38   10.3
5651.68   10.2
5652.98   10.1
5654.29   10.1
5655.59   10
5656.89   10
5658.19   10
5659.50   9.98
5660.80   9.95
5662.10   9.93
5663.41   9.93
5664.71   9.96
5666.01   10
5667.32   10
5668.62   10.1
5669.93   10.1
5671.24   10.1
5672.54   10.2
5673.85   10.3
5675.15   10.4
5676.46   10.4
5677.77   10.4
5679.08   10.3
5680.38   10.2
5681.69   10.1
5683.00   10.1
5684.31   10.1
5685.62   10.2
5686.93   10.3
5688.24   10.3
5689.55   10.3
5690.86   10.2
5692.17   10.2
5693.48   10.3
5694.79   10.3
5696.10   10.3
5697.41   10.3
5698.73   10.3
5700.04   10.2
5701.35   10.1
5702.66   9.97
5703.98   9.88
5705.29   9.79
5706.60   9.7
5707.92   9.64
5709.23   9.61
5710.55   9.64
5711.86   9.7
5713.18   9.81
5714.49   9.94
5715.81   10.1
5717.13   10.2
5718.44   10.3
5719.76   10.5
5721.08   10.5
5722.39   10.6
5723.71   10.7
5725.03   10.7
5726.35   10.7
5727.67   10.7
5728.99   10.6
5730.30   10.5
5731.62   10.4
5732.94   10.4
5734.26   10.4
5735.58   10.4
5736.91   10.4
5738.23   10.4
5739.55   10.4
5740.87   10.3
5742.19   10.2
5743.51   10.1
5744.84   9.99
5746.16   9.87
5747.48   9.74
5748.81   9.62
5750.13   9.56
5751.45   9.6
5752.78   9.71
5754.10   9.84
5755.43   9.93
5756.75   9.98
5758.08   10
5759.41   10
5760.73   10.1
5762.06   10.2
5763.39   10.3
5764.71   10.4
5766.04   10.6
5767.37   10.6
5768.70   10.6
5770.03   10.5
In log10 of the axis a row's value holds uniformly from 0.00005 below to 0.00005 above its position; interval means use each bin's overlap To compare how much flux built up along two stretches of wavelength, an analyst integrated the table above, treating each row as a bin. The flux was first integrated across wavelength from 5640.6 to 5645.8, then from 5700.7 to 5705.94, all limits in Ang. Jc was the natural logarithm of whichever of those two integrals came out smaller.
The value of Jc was 3.938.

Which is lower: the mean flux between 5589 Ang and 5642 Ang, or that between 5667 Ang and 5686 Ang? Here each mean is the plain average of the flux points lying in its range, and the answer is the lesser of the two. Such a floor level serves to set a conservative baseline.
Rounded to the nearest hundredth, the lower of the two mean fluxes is 9.83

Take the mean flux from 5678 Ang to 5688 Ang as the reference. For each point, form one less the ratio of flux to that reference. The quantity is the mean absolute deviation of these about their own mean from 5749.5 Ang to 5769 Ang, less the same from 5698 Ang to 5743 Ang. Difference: 0.000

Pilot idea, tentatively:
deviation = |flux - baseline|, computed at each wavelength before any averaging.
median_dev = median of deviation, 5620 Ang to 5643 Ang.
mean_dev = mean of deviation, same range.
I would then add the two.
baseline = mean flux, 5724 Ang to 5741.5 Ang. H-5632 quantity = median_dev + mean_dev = 1.35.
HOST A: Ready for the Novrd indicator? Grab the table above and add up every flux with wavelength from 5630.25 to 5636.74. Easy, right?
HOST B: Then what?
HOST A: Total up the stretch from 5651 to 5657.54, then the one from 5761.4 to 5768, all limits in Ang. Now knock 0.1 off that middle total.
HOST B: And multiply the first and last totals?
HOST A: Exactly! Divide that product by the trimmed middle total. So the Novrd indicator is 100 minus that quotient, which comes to 49.2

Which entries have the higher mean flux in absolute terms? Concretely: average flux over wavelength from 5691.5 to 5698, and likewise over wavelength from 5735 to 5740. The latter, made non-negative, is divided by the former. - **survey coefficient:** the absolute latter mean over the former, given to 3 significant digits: 1.01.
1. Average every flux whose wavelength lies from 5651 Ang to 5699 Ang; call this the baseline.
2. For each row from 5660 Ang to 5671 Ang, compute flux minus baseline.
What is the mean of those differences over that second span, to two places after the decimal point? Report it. -0.16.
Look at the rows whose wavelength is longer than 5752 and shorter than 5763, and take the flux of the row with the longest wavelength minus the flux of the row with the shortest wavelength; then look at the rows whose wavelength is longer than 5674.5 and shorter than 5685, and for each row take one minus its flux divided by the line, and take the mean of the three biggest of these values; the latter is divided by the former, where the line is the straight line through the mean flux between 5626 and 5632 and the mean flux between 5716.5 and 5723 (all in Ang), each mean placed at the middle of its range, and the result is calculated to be 0.02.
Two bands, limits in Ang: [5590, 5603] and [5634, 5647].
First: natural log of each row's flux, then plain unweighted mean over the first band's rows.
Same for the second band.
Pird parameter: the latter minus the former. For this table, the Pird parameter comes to 0.021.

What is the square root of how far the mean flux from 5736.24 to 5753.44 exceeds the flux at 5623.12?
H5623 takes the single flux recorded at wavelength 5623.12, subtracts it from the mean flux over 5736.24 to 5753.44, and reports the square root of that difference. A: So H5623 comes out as 0.57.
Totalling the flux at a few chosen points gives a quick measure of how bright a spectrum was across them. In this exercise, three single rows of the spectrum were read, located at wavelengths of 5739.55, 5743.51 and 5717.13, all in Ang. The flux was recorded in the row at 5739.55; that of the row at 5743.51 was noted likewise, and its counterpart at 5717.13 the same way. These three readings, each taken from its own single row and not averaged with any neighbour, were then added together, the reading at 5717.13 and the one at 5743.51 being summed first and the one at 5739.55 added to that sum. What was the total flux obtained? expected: 30.7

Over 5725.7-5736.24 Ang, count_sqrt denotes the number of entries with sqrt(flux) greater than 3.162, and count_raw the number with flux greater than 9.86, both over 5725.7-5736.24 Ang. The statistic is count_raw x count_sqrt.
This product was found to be 64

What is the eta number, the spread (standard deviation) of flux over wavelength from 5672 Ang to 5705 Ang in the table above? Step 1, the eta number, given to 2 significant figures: 0.13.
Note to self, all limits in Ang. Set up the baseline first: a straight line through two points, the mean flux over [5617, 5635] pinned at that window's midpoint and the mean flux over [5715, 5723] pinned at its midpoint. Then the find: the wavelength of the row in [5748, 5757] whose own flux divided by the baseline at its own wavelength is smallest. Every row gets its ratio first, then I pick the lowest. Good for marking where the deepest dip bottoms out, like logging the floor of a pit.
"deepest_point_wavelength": 5750.13 Ang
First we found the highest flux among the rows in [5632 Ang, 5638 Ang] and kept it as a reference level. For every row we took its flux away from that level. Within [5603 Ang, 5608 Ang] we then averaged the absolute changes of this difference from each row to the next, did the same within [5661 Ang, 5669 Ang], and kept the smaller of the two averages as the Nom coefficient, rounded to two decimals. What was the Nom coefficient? 0.03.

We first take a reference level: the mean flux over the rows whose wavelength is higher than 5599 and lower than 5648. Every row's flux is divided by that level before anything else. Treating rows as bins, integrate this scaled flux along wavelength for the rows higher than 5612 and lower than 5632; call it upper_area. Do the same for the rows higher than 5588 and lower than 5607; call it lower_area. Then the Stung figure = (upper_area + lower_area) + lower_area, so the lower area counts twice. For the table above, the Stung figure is 57.2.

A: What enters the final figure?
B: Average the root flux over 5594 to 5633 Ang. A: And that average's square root 1.77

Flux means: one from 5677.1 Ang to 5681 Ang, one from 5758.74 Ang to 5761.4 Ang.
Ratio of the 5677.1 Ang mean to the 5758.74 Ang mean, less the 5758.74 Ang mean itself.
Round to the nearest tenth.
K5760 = -9.0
